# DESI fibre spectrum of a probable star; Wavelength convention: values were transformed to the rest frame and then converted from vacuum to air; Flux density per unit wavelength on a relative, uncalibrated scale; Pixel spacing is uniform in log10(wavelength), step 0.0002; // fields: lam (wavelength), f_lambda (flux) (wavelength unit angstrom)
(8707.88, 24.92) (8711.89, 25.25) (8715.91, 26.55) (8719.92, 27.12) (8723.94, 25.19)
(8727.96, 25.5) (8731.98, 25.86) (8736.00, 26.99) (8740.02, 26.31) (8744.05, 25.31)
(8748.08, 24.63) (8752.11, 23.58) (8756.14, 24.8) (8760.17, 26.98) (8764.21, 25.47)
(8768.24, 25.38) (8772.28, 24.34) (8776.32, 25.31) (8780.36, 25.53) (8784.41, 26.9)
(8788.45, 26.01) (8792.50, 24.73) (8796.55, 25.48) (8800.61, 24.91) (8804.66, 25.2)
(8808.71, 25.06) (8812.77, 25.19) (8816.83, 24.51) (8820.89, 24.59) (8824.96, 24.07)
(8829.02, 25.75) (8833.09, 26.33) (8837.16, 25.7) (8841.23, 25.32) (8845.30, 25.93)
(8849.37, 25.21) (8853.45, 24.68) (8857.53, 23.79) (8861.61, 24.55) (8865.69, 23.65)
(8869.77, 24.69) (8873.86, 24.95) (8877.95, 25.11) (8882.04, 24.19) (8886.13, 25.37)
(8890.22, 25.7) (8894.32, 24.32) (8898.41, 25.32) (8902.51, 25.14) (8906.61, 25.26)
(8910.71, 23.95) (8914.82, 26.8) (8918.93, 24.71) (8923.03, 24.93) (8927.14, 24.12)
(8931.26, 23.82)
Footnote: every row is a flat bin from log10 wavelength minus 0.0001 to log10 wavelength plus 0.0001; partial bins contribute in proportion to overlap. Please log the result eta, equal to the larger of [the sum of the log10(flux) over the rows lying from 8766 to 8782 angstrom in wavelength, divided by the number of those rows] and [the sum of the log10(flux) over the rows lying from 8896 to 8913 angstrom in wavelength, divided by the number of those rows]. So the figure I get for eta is 1.400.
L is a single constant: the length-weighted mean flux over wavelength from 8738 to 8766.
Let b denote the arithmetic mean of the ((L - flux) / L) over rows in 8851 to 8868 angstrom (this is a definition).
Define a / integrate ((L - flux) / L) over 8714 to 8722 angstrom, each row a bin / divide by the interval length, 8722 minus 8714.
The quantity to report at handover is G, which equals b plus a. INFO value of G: -0.016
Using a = -0.061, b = 0.045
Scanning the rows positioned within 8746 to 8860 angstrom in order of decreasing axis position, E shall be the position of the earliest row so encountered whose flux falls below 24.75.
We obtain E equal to 8857.53 angstrom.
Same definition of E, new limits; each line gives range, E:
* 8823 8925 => 8918.93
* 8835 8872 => 8869.77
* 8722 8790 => 8772.28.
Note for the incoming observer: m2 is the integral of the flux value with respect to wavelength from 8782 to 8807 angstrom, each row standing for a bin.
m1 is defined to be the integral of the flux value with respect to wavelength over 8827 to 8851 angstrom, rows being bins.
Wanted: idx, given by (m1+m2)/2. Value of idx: 628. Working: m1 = 617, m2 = 638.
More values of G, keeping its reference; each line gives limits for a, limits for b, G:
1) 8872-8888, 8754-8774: 0.012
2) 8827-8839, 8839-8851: -0.033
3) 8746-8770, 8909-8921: 0.012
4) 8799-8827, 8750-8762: 0.027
